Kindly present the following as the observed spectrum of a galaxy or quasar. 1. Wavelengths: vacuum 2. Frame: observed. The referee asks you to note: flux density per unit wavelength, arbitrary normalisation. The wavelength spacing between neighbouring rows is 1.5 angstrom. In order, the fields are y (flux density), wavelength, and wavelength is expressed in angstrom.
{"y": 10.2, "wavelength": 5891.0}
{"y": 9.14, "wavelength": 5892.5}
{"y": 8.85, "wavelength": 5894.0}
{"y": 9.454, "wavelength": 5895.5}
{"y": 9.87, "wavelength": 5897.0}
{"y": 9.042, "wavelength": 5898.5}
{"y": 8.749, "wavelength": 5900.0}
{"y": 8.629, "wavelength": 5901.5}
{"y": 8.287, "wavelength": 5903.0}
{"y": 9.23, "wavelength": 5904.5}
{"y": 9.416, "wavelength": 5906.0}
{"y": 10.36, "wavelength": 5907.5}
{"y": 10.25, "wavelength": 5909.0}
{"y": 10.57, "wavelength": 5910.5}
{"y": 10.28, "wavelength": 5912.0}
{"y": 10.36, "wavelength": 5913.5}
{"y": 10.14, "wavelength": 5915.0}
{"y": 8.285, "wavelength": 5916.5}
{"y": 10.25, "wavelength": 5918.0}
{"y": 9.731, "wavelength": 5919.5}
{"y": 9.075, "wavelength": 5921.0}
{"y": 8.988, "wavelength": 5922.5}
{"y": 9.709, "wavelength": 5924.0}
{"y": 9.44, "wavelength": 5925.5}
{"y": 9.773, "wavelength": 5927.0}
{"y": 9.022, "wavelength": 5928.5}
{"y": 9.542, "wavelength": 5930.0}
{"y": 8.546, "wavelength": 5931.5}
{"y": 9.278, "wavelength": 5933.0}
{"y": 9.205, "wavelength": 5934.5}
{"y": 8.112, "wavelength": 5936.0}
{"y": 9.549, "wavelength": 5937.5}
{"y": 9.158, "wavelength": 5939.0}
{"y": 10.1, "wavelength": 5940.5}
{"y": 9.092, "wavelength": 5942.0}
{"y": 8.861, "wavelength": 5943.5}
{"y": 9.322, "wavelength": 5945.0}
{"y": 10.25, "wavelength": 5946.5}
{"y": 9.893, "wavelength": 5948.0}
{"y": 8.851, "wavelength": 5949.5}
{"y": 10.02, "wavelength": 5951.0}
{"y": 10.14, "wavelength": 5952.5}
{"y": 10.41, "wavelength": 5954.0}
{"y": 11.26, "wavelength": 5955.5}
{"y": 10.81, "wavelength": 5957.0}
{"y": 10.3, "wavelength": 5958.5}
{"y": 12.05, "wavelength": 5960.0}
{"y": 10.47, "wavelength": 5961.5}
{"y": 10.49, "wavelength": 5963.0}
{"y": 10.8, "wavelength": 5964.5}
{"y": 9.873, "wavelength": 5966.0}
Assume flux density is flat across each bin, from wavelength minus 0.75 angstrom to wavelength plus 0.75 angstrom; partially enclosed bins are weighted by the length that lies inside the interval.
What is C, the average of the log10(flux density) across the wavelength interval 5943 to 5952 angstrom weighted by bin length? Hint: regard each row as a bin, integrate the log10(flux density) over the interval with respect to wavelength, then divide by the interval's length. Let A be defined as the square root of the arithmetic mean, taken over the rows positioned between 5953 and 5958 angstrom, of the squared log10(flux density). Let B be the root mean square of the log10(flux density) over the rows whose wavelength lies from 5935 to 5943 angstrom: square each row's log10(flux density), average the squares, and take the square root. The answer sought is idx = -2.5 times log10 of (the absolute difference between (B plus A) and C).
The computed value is -0.02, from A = 1.03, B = 0.96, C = 0.98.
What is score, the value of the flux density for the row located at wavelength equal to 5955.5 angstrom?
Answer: 11.26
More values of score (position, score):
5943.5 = 8.861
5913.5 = 10.36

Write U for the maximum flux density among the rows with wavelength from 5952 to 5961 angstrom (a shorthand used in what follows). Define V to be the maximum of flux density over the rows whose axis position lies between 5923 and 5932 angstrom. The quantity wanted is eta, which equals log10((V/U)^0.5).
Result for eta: -0.045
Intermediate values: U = 12.05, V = 9.773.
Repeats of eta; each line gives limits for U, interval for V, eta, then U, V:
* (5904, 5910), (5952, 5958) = 0.018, 10.36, 11.26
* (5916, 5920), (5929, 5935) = -0.016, 10.25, 9.542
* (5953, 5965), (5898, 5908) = -0.033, 12.05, 10.36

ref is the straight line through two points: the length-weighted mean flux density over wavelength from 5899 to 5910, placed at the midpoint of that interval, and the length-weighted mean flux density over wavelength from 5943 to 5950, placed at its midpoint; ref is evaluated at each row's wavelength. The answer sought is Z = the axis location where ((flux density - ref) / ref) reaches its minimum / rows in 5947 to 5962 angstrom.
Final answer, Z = 5949.5 angstrom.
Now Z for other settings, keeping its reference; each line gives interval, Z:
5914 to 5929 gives 5916.5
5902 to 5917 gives 5916.5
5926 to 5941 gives 5936.0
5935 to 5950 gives 5936.0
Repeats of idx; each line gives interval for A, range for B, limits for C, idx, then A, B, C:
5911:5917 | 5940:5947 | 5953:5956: 0.07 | 0.99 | 0.98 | 1.03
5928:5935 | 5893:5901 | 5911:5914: 0.10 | 0.96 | 0.96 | 1.01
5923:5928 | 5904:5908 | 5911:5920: 0.03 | 0.98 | 0.99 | 0.99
